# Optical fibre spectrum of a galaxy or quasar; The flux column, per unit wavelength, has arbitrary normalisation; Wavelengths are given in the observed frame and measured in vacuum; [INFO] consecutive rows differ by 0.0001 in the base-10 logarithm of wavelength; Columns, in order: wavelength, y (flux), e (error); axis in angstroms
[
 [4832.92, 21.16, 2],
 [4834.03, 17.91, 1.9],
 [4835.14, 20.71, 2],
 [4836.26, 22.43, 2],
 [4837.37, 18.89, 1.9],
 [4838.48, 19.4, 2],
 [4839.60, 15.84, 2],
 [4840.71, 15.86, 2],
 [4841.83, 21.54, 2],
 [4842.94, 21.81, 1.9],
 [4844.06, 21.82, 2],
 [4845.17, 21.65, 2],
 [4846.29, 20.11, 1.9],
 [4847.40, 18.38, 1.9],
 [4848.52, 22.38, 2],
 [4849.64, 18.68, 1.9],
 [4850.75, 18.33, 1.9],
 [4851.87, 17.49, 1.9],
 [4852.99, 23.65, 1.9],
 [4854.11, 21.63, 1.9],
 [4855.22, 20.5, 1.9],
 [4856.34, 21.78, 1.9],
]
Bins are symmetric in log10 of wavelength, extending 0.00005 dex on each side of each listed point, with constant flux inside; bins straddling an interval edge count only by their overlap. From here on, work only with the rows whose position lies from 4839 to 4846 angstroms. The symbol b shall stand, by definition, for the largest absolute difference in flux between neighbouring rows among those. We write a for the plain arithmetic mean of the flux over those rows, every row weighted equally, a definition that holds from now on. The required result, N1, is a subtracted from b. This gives -14.1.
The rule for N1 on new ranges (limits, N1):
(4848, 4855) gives -14.2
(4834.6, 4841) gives -15.3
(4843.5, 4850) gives -16.5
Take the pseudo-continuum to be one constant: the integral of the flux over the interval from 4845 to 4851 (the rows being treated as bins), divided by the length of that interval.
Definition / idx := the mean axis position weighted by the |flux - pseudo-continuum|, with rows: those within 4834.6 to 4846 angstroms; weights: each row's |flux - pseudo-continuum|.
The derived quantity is 4840.5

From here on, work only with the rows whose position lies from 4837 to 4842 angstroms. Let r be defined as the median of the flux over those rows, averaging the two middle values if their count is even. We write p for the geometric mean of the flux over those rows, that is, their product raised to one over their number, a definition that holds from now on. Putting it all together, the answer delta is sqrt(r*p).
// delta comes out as 18.5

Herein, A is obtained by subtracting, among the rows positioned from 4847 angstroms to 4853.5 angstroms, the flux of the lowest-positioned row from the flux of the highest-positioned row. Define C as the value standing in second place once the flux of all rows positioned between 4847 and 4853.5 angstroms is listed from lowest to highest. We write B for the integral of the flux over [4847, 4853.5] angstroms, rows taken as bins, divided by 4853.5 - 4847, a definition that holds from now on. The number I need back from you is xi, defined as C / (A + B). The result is 0.7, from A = 5.3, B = 19.8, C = 18.33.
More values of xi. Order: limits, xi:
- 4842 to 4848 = 1.2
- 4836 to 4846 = 0.8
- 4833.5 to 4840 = 1.0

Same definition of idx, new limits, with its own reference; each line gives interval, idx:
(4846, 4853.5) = 4850.6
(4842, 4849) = 4845.7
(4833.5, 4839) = 4835.8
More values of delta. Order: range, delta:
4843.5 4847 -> 21.4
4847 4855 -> 19.3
